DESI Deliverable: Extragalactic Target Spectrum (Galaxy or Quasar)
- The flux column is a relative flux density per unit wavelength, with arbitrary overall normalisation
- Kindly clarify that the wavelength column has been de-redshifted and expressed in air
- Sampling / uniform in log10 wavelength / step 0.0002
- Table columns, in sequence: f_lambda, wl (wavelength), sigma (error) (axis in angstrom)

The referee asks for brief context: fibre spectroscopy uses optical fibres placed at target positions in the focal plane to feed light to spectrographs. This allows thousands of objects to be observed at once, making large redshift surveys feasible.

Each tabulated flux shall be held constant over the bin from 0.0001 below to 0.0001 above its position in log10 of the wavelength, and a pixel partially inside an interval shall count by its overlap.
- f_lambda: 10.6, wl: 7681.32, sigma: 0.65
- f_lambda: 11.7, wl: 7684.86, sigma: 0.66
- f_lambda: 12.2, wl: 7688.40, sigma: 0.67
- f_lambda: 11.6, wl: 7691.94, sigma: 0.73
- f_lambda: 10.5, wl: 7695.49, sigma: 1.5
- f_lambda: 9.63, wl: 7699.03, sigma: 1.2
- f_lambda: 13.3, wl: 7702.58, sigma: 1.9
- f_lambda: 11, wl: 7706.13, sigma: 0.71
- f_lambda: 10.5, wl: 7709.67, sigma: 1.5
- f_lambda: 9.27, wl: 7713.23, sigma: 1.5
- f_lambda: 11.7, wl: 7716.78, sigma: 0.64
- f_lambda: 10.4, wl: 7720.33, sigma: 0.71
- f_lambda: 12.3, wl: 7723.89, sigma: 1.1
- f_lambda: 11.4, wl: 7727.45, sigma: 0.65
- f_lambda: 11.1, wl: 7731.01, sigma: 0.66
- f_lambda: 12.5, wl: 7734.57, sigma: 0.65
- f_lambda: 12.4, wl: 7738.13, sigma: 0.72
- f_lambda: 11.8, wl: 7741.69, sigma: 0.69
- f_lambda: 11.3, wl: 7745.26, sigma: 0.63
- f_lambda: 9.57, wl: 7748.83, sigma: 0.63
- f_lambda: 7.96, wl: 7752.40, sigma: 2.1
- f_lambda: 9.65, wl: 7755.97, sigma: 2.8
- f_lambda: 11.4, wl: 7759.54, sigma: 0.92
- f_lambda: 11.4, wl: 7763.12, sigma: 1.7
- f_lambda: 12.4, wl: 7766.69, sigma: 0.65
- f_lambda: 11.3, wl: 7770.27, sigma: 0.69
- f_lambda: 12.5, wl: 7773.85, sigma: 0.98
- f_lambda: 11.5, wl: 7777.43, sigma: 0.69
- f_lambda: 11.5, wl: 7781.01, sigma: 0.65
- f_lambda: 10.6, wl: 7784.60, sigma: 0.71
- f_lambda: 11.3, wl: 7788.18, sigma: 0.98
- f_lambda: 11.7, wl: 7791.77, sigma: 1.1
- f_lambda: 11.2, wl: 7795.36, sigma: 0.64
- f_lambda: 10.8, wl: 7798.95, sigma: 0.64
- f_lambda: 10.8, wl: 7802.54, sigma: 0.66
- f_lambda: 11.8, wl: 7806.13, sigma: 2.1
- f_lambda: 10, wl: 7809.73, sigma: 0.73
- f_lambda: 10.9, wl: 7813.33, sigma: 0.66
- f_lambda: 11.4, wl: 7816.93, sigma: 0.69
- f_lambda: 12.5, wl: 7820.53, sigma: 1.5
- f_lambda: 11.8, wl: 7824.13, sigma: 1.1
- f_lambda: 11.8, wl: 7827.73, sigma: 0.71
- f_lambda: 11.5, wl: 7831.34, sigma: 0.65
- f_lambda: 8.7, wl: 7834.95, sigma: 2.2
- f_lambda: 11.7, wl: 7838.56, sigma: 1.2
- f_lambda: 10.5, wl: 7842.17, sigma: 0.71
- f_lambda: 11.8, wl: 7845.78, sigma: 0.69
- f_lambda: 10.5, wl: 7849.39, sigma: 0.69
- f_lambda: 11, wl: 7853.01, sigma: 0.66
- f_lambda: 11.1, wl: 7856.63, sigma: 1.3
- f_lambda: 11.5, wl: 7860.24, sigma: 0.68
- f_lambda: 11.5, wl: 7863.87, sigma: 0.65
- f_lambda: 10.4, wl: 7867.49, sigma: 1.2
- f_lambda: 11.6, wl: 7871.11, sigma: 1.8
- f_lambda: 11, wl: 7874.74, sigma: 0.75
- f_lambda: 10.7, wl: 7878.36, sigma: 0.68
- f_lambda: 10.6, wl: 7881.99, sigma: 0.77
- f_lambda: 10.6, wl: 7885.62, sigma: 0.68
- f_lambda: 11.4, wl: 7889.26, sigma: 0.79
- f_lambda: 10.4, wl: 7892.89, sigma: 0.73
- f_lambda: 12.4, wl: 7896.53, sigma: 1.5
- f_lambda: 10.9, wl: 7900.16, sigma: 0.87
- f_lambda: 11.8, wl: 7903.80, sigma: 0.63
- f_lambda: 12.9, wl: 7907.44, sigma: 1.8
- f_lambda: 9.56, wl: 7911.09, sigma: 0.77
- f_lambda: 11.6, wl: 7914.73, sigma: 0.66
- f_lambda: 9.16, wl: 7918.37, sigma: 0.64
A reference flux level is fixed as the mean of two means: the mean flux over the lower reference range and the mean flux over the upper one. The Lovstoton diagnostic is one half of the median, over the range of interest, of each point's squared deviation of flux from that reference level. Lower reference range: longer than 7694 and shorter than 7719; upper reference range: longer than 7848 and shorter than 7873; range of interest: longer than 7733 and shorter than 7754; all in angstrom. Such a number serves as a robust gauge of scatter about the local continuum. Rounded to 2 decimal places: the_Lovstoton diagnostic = 1.00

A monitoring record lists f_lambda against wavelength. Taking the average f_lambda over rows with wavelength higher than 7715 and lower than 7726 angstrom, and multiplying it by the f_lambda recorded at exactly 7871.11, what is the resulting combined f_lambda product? 133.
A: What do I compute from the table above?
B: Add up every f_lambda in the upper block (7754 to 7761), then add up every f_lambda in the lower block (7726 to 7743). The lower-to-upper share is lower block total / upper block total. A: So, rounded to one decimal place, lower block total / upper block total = 2.8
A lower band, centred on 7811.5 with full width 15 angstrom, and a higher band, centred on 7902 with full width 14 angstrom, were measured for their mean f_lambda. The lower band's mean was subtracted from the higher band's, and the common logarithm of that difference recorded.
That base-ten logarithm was 0.0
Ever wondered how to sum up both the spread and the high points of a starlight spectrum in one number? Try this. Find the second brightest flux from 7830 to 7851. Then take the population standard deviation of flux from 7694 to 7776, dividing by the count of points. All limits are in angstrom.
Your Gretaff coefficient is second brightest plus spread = 12.9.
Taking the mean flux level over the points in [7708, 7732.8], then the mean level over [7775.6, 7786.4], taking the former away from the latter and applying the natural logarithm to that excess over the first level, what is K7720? -1.4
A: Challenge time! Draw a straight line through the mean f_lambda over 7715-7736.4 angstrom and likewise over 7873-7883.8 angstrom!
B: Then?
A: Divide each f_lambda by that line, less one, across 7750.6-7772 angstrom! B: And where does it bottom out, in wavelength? 7752.40 angstrom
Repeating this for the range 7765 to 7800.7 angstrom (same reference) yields 7784.60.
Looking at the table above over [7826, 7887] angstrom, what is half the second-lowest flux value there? 5.20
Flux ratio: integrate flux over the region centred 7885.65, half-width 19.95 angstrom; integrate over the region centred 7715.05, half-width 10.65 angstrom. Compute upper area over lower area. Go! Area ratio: 1.9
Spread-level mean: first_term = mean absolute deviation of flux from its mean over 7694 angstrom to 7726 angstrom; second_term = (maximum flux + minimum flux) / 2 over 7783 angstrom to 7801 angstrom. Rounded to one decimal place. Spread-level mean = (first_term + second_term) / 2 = 6.1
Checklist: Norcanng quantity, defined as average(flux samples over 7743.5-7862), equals 11.07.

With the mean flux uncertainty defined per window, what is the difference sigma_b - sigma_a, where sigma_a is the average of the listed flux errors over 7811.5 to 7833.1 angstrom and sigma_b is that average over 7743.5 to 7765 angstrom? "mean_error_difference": 0.58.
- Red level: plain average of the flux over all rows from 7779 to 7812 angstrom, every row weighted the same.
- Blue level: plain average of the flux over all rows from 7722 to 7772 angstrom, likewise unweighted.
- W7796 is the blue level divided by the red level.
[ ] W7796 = 1.01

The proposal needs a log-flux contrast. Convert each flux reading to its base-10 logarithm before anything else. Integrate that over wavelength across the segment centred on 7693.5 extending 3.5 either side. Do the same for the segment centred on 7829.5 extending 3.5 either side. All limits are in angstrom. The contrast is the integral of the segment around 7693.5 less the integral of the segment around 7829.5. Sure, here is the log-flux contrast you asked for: 0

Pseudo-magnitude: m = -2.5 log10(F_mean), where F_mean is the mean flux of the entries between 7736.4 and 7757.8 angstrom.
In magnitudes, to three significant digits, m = -2.55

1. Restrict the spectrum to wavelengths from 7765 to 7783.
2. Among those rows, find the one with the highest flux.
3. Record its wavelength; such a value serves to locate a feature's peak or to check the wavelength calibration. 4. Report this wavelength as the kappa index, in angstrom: 7773.85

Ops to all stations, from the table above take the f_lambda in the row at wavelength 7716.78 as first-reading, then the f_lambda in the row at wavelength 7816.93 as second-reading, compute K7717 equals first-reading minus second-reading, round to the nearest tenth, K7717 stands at 0.3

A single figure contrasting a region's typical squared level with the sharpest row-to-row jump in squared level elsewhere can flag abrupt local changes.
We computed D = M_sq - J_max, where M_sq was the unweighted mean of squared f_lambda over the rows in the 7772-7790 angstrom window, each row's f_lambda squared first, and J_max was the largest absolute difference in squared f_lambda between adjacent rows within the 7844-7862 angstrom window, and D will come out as 103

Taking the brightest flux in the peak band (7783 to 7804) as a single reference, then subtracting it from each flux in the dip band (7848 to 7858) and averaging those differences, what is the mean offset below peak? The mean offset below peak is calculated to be -0.83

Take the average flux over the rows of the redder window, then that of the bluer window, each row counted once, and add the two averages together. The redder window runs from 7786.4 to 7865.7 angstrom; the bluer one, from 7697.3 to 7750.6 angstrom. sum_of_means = 22.4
